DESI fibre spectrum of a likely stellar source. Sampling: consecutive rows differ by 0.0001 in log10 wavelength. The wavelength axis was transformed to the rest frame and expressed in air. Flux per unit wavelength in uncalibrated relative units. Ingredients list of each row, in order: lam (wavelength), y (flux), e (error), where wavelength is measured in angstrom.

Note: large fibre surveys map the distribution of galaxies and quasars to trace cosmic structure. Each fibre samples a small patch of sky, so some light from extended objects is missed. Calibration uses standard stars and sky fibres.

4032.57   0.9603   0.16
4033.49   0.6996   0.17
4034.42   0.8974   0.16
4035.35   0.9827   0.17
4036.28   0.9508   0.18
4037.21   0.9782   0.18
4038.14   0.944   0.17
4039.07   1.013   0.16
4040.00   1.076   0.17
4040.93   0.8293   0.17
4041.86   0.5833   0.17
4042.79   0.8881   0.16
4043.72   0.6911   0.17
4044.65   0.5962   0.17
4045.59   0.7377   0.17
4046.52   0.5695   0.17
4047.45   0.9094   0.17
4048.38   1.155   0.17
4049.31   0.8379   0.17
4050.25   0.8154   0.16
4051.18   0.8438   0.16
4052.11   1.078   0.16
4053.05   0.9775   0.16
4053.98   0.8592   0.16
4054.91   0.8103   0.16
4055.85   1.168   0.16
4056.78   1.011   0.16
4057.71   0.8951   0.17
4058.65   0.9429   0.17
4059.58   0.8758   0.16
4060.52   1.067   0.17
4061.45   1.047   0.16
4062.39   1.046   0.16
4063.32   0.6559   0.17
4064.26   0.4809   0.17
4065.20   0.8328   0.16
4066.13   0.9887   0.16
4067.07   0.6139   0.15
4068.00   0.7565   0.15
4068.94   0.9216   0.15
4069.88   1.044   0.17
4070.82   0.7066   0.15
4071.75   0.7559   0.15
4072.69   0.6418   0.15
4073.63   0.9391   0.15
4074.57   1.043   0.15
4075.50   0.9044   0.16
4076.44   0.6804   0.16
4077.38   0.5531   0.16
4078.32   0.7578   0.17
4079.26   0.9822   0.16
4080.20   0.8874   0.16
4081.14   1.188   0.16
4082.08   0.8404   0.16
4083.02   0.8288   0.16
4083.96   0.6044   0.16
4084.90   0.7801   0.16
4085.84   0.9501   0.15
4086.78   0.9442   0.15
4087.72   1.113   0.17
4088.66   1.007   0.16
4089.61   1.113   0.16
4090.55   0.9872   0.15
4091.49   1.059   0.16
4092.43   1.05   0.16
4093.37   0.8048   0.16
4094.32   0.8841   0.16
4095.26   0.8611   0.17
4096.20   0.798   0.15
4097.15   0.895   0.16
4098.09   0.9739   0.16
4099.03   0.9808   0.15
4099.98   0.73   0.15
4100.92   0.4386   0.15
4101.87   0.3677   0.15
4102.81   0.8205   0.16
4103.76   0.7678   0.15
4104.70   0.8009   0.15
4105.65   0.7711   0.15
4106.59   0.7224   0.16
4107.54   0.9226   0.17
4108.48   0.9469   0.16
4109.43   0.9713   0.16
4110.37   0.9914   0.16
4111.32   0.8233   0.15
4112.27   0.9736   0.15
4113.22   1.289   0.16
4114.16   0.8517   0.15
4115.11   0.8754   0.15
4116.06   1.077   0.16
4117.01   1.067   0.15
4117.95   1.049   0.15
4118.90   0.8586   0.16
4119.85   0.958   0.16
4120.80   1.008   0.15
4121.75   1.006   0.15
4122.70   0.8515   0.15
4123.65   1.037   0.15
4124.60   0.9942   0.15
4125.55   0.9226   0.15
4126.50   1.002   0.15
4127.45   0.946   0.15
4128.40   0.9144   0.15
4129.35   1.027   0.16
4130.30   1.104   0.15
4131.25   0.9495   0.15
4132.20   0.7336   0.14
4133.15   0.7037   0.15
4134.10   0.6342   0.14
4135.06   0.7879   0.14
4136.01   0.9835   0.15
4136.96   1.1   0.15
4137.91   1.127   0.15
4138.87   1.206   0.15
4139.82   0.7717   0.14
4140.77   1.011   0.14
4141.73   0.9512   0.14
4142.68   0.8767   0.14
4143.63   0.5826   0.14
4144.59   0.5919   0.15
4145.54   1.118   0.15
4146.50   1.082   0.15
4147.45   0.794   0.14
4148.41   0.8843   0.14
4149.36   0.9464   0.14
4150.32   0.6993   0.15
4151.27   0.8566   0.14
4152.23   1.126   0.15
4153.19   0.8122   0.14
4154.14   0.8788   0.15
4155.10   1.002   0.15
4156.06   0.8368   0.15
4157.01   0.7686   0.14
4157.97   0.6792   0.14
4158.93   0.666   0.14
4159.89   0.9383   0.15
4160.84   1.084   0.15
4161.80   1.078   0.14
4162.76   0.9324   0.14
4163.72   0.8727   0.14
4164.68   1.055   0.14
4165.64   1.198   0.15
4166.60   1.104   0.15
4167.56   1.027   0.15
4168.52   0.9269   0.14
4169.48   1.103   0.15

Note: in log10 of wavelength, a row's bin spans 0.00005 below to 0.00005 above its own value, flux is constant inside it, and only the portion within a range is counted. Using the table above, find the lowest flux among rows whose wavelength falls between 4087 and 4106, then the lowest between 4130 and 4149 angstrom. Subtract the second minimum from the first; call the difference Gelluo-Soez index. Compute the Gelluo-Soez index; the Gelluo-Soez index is -0.21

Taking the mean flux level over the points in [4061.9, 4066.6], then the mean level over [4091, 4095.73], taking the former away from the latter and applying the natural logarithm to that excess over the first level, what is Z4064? -2.0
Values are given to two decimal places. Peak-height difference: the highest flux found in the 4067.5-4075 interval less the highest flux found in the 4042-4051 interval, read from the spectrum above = -0.11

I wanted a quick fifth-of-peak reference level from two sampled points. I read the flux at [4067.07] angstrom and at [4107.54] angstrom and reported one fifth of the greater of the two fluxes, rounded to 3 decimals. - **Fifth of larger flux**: 0.185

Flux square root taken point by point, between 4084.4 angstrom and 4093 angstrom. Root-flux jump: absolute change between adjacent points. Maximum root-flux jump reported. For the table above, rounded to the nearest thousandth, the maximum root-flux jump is 0.091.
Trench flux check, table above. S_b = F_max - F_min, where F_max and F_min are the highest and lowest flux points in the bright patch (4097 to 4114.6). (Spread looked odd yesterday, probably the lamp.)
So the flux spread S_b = 0.92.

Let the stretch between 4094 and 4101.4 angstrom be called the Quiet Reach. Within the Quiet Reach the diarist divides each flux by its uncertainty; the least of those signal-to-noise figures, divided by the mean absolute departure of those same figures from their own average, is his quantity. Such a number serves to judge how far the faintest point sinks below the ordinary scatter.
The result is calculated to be 4.1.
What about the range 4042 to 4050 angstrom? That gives 3.6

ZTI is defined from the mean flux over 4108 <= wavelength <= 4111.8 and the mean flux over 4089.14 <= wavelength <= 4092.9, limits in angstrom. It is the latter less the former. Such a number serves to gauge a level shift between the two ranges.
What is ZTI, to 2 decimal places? 0.12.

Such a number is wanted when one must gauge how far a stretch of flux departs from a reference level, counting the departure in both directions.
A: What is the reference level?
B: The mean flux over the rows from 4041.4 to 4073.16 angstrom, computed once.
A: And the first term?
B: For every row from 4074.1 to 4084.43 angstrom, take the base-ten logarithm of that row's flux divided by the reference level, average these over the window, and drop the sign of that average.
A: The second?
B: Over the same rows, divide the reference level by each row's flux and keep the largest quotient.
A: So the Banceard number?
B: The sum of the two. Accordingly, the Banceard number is 1.54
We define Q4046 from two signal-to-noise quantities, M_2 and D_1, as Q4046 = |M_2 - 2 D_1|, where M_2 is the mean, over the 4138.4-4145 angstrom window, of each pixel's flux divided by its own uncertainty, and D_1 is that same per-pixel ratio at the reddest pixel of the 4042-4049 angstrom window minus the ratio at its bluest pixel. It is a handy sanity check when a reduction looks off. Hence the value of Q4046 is 3.5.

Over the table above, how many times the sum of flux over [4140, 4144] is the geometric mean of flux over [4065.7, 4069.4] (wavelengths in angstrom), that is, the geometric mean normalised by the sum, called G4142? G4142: 0.236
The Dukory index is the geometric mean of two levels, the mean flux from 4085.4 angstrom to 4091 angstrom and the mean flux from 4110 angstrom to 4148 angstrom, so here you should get 0.98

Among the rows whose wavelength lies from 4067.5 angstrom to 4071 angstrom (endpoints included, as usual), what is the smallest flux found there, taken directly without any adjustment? 0.7066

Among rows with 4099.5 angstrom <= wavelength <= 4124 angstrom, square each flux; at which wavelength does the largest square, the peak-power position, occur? 4113.22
